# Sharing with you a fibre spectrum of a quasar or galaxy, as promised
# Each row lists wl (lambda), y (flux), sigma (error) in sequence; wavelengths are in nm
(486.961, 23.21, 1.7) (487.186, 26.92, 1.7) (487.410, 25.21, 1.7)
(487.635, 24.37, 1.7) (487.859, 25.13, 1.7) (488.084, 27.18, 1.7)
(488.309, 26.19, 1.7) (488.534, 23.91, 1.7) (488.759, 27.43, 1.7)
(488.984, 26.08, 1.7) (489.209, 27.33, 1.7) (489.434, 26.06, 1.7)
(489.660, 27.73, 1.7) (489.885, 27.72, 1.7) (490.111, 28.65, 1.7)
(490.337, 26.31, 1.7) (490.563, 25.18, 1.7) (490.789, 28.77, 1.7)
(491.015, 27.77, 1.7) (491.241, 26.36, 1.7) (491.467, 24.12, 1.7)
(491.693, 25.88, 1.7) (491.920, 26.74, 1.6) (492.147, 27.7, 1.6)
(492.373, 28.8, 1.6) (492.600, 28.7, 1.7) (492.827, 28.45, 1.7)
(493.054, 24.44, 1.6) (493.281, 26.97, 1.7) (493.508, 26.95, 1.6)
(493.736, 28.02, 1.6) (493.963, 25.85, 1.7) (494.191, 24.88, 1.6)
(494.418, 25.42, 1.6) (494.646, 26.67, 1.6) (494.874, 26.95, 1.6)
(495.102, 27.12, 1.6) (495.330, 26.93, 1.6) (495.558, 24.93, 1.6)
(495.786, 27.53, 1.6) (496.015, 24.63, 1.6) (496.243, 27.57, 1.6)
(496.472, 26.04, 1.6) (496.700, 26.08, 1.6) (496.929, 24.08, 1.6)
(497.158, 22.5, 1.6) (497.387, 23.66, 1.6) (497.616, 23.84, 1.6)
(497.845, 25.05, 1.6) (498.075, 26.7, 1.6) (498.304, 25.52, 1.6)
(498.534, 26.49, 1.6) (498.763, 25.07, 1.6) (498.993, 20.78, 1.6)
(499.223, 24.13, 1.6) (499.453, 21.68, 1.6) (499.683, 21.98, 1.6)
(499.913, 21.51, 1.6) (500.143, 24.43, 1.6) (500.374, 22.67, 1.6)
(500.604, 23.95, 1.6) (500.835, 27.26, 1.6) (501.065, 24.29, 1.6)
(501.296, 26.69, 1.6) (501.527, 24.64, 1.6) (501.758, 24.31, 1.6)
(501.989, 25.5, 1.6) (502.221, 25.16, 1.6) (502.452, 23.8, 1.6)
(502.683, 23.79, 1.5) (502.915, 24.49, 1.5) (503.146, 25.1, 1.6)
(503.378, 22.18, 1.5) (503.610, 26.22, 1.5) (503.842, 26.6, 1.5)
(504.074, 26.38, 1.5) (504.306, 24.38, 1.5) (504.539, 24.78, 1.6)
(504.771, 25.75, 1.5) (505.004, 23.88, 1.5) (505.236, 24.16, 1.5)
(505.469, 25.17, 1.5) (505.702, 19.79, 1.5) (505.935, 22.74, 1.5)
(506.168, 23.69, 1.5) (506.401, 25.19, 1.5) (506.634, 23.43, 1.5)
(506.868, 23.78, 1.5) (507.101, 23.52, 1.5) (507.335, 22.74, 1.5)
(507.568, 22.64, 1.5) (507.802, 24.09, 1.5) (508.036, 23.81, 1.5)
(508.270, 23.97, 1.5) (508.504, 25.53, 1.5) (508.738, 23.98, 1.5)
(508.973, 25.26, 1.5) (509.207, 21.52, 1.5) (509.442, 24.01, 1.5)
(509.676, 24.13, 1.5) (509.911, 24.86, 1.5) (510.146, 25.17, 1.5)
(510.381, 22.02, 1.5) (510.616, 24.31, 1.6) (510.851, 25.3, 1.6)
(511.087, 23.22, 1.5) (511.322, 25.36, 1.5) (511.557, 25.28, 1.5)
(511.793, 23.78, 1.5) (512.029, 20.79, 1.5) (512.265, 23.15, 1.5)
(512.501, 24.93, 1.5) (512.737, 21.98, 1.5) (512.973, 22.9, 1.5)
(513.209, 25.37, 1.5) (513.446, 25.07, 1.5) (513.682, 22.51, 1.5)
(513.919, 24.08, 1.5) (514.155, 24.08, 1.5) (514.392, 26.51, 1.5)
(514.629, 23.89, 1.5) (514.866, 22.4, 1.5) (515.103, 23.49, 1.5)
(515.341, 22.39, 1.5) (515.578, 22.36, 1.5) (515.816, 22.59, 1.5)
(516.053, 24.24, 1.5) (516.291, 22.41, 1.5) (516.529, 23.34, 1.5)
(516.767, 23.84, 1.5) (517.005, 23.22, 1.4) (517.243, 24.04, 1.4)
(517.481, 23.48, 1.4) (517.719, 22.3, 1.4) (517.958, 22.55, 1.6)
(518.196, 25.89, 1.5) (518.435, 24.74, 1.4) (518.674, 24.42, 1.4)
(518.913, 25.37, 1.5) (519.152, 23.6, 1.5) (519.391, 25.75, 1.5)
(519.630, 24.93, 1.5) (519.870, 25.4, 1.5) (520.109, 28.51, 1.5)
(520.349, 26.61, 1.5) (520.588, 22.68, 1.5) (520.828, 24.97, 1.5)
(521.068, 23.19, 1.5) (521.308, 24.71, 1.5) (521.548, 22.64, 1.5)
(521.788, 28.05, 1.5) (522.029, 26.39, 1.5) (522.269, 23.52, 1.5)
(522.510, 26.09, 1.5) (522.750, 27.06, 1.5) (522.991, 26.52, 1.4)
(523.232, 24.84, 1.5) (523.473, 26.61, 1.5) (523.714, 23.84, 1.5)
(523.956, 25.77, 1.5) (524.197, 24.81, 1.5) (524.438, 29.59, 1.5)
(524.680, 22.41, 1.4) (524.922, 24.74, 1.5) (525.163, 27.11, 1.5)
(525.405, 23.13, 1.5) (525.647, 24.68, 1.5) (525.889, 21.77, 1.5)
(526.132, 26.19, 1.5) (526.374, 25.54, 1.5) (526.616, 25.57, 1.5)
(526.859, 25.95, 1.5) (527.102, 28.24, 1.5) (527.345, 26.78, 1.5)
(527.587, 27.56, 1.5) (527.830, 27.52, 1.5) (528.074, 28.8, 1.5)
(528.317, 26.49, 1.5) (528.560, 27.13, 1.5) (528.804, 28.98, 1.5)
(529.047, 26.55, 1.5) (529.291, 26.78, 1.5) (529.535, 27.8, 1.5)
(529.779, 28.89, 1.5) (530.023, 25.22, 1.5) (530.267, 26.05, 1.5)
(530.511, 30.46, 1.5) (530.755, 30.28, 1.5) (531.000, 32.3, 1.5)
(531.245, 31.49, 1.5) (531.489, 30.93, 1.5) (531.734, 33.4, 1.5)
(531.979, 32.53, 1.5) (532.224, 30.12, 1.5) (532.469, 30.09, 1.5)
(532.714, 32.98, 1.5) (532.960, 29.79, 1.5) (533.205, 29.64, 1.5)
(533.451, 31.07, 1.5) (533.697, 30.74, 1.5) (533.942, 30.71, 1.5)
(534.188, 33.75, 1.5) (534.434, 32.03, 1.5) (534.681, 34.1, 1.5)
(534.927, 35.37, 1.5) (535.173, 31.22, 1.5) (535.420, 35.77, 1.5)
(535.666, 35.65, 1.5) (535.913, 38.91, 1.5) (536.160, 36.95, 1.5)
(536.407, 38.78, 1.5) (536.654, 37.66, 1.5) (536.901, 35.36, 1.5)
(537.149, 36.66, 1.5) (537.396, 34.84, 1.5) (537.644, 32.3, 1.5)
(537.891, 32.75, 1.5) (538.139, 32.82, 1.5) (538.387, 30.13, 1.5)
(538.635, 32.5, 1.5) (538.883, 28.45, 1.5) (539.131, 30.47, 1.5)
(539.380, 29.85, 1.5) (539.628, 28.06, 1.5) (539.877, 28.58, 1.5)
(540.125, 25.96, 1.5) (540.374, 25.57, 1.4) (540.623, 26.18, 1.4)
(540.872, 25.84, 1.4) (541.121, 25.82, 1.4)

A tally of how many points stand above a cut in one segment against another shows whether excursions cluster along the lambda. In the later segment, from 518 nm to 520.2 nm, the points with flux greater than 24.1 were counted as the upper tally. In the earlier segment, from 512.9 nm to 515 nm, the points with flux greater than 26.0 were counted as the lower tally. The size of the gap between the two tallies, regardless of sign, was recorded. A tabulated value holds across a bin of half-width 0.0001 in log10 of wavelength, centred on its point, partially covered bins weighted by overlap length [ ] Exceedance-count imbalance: 7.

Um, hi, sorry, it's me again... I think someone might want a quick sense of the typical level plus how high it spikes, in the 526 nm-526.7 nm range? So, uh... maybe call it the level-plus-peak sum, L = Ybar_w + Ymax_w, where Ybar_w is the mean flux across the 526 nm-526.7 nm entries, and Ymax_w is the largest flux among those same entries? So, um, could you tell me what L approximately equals 52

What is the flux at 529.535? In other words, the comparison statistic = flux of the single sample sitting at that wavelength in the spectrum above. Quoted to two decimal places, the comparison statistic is 27.80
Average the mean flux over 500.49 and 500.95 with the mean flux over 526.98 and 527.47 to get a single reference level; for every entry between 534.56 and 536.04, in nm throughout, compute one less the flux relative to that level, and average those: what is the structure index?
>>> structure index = -0.32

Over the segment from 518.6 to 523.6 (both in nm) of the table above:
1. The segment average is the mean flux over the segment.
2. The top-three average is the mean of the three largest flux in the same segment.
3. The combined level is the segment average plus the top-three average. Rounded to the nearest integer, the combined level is 53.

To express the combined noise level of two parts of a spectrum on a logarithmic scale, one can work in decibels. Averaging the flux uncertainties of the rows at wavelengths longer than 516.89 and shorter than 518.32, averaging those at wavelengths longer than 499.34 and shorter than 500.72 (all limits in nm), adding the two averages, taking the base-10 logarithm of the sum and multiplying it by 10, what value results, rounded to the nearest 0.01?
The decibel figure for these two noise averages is 4.84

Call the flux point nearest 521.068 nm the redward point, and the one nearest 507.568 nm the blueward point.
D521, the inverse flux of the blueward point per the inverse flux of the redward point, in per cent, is 102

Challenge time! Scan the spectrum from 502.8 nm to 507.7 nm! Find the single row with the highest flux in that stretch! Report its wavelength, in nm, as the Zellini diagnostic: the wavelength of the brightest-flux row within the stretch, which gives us 503.842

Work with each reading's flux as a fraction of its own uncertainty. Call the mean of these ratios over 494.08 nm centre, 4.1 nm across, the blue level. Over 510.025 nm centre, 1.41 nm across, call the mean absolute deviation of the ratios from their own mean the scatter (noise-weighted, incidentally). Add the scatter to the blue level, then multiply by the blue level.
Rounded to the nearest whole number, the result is 282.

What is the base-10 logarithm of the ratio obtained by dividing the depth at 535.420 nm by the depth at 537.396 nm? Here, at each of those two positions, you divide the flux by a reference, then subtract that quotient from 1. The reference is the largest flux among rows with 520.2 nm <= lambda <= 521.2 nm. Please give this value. 0.05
